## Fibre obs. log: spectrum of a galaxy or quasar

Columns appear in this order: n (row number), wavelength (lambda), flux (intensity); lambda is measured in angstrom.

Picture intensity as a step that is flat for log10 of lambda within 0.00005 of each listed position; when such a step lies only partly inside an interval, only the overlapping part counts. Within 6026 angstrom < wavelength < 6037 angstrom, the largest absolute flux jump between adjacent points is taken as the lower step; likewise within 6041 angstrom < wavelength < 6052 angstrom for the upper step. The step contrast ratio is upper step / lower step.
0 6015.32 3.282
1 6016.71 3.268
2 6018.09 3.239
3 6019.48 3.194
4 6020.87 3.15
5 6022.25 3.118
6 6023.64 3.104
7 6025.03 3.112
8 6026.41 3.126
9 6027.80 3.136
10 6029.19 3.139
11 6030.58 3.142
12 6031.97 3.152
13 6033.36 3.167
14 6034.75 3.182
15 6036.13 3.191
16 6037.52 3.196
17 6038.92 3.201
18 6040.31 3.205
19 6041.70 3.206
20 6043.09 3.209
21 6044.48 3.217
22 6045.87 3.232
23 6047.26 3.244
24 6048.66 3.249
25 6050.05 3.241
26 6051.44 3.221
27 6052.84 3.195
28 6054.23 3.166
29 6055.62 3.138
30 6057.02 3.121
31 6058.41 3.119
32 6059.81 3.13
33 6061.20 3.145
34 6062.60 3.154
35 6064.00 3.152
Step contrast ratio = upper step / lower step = 1.3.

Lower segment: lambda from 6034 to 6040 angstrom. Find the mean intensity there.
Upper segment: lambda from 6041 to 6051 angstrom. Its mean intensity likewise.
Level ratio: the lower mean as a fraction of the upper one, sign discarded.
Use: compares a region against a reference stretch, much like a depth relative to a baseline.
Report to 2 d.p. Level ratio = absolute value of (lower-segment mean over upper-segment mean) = 0.99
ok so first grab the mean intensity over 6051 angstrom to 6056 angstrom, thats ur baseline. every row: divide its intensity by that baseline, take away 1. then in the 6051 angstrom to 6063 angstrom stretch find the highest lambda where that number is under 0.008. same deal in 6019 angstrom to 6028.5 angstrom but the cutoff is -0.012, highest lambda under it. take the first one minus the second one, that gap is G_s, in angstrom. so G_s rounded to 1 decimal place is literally 34.8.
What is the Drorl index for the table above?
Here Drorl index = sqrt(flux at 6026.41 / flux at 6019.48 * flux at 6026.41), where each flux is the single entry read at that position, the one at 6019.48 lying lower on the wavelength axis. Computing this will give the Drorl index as 1.75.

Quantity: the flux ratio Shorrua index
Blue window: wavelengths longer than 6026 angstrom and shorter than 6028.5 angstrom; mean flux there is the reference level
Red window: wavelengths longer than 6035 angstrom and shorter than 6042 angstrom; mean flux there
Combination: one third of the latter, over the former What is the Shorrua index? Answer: 0.341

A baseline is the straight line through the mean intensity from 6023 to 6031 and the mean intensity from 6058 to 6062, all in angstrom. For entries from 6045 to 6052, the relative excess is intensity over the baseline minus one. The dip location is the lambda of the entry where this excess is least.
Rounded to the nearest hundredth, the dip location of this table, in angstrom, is 6051.44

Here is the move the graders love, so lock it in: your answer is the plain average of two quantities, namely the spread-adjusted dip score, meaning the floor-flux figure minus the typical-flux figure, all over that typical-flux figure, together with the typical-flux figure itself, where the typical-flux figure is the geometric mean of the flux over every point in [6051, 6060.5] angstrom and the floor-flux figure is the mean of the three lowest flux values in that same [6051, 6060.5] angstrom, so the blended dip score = 1.573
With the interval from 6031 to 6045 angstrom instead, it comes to 1.592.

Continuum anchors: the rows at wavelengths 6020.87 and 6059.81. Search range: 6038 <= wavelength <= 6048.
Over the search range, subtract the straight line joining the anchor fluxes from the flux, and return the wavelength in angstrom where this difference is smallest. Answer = 6038.92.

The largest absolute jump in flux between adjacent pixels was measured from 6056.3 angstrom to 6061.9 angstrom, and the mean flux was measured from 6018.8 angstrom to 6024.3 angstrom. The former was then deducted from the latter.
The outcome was 3.13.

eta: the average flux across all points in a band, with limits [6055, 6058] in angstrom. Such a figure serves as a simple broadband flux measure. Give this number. 3.13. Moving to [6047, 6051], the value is 3.24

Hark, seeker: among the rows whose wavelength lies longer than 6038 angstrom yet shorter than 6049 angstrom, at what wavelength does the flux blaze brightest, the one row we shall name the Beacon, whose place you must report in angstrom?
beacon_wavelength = 6048.66 angstrom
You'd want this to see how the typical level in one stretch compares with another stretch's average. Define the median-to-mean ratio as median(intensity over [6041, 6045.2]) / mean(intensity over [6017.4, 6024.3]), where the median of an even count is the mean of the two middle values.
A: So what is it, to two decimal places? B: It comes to 1.02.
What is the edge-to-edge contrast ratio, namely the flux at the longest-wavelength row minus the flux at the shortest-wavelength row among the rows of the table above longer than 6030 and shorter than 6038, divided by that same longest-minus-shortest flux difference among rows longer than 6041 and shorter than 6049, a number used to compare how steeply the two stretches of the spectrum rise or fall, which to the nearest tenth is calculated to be 1.3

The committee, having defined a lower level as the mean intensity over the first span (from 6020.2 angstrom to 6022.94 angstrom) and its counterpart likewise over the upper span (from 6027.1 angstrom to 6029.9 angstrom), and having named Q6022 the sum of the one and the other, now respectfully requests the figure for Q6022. 6.27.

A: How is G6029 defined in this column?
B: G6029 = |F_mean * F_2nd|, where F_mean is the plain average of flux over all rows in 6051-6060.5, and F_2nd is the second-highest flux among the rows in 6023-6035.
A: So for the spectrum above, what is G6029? 10.0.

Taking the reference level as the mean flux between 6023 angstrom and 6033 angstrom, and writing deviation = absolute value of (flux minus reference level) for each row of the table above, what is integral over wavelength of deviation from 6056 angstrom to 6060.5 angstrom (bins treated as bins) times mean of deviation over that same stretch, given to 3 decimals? 0.000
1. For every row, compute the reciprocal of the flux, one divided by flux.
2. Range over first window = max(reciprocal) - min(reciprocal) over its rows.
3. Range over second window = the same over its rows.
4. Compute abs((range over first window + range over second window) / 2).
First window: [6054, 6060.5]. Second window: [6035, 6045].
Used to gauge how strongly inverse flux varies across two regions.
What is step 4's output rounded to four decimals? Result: 0.0036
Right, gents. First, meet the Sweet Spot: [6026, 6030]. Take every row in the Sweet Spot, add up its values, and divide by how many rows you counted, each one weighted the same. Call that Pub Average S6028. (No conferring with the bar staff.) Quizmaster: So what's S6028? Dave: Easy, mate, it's 3.13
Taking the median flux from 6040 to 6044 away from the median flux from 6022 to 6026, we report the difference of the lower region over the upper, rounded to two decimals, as -0.09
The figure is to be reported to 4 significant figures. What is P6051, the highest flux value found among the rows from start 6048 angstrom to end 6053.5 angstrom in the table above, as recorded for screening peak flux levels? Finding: 3.249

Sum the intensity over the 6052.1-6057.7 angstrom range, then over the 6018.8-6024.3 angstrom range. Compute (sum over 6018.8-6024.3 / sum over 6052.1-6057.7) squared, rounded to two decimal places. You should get 0.99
